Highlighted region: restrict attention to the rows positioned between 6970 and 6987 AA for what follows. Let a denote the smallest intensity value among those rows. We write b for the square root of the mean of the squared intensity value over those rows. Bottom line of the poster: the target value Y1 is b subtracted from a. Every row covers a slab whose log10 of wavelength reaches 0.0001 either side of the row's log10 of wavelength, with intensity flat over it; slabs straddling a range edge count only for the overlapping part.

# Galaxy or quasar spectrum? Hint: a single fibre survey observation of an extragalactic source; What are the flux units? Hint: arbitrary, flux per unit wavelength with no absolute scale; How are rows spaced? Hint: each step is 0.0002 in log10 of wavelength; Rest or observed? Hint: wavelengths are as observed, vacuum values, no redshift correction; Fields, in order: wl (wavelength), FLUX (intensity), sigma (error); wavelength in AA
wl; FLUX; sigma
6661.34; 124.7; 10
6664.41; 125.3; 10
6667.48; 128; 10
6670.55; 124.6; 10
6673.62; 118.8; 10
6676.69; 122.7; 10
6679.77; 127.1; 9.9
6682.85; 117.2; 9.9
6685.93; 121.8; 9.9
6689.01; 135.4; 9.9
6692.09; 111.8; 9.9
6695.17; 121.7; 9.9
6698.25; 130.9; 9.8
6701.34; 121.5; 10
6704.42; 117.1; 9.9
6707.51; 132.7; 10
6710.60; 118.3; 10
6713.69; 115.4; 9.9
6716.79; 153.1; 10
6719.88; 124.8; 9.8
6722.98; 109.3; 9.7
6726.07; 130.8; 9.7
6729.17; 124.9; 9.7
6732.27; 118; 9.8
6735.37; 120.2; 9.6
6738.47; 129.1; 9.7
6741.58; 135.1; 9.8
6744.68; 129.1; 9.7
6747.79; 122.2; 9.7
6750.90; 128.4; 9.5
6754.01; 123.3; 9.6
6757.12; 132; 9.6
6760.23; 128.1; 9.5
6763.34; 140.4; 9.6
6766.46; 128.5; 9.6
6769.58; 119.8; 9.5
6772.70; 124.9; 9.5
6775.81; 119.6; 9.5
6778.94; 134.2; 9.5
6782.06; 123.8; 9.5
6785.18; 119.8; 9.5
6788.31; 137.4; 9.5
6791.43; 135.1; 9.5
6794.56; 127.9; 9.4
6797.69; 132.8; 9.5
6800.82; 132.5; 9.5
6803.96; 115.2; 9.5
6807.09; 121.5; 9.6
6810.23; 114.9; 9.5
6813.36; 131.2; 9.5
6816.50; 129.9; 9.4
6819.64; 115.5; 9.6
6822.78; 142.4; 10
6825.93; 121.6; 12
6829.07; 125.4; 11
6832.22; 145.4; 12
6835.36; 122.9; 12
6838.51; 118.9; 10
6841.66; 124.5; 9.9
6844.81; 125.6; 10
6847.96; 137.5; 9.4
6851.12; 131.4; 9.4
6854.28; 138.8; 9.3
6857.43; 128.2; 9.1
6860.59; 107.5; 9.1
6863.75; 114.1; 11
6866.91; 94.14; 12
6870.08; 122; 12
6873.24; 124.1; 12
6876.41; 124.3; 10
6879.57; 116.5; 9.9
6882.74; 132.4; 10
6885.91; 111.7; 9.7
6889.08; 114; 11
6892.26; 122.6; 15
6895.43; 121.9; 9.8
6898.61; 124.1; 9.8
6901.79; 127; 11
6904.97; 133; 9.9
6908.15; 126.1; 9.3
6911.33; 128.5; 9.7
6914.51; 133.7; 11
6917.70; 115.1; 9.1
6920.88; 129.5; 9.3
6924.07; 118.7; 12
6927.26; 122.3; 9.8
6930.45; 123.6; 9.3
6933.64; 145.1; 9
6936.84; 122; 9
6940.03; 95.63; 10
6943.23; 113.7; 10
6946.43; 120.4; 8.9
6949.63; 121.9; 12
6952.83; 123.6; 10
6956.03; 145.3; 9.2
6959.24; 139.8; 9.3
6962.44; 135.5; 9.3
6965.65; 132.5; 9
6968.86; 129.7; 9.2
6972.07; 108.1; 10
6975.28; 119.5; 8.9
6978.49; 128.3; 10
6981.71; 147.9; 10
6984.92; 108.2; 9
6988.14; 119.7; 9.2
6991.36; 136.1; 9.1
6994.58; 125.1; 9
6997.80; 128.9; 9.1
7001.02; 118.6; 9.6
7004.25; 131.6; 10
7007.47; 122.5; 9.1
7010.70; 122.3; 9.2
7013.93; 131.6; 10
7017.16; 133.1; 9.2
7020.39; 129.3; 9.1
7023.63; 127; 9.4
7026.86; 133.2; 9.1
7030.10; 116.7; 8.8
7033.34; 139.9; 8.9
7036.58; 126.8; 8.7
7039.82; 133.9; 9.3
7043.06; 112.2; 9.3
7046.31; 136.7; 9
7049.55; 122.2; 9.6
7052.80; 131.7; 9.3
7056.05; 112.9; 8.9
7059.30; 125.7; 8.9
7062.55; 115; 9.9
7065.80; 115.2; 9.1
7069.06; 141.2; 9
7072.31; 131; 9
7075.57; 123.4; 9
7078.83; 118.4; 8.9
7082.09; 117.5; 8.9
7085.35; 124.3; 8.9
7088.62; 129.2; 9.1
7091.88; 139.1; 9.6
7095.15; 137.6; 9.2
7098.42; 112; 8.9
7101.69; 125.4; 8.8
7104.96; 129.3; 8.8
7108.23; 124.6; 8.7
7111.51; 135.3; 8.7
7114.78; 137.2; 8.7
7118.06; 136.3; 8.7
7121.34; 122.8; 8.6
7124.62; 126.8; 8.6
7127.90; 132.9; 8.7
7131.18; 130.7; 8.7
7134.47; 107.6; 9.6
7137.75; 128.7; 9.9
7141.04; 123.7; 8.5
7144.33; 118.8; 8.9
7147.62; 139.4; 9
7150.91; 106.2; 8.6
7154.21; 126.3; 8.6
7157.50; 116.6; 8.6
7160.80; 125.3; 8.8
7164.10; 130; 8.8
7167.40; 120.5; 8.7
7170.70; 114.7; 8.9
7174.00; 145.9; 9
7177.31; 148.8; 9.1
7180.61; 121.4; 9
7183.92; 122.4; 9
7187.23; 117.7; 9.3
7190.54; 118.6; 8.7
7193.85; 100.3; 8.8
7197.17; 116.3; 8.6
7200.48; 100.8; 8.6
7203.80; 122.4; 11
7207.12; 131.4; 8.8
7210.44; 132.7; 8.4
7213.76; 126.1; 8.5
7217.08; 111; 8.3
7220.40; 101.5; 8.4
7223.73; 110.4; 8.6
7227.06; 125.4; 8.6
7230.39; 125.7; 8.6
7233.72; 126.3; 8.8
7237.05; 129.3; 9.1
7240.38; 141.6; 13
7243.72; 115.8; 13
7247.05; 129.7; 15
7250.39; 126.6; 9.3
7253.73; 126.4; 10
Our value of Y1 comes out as -15.2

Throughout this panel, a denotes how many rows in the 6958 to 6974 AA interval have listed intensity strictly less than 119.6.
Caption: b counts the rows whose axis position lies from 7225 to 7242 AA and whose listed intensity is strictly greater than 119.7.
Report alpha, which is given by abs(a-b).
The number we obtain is 4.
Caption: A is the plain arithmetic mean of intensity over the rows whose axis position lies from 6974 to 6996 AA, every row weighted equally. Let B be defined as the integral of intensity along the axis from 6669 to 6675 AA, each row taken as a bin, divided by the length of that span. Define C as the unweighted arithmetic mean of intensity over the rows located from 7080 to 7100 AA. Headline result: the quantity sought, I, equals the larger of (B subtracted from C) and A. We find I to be 126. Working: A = 126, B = 122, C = 127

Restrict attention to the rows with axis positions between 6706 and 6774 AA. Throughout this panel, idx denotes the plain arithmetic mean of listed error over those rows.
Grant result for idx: 9.7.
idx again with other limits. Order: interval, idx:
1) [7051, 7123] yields 9.0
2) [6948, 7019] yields 9.5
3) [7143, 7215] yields 8.9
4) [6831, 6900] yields 10.6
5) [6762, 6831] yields 9.7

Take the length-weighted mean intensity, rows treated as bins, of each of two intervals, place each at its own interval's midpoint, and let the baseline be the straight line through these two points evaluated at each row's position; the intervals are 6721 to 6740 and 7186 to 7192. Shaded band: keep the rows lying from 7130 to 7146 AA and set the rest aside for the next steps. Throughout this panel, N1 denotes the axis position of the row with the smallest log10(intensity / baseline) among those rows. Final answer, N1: 7134.47 AA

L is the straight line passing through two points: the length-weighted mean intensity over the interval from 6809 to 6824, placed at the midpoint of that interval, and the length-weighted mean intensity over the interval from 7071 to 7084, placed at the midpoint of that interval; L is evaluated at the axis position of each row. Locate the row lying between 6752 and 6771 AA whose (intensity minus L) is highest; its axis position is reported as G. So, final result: 6763.34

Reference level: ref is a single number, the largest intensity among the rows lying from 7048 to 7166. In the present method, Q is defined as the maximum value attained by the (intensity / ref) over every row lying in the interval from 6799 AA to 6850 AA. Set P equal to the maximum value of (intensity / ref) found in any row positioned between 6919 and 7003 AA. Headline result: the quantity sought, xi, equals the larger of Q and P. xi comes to 1.05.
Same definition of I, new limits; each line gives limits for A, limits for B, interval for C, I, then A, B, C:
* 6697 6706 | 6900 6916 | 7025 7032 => 123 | 123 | 130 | 125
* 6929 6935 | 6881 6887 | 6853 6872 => 134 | 134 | 123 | 117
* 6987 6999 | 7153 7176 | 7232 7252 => 127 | 127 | 126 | 128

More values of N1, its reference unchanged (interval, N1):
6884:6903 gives 6885.91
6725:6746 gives 6732.27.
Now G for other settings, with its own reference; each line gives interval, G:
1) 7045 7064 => 7046.31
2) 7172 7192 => 7177.31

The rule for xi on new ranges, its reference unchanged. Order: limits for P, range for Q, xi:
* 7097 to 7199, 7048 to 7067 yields 1.05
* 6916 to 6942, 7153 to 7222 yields 1.05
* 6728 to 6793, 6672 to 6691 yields 0.99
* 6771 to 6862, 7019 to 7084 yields 1.03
